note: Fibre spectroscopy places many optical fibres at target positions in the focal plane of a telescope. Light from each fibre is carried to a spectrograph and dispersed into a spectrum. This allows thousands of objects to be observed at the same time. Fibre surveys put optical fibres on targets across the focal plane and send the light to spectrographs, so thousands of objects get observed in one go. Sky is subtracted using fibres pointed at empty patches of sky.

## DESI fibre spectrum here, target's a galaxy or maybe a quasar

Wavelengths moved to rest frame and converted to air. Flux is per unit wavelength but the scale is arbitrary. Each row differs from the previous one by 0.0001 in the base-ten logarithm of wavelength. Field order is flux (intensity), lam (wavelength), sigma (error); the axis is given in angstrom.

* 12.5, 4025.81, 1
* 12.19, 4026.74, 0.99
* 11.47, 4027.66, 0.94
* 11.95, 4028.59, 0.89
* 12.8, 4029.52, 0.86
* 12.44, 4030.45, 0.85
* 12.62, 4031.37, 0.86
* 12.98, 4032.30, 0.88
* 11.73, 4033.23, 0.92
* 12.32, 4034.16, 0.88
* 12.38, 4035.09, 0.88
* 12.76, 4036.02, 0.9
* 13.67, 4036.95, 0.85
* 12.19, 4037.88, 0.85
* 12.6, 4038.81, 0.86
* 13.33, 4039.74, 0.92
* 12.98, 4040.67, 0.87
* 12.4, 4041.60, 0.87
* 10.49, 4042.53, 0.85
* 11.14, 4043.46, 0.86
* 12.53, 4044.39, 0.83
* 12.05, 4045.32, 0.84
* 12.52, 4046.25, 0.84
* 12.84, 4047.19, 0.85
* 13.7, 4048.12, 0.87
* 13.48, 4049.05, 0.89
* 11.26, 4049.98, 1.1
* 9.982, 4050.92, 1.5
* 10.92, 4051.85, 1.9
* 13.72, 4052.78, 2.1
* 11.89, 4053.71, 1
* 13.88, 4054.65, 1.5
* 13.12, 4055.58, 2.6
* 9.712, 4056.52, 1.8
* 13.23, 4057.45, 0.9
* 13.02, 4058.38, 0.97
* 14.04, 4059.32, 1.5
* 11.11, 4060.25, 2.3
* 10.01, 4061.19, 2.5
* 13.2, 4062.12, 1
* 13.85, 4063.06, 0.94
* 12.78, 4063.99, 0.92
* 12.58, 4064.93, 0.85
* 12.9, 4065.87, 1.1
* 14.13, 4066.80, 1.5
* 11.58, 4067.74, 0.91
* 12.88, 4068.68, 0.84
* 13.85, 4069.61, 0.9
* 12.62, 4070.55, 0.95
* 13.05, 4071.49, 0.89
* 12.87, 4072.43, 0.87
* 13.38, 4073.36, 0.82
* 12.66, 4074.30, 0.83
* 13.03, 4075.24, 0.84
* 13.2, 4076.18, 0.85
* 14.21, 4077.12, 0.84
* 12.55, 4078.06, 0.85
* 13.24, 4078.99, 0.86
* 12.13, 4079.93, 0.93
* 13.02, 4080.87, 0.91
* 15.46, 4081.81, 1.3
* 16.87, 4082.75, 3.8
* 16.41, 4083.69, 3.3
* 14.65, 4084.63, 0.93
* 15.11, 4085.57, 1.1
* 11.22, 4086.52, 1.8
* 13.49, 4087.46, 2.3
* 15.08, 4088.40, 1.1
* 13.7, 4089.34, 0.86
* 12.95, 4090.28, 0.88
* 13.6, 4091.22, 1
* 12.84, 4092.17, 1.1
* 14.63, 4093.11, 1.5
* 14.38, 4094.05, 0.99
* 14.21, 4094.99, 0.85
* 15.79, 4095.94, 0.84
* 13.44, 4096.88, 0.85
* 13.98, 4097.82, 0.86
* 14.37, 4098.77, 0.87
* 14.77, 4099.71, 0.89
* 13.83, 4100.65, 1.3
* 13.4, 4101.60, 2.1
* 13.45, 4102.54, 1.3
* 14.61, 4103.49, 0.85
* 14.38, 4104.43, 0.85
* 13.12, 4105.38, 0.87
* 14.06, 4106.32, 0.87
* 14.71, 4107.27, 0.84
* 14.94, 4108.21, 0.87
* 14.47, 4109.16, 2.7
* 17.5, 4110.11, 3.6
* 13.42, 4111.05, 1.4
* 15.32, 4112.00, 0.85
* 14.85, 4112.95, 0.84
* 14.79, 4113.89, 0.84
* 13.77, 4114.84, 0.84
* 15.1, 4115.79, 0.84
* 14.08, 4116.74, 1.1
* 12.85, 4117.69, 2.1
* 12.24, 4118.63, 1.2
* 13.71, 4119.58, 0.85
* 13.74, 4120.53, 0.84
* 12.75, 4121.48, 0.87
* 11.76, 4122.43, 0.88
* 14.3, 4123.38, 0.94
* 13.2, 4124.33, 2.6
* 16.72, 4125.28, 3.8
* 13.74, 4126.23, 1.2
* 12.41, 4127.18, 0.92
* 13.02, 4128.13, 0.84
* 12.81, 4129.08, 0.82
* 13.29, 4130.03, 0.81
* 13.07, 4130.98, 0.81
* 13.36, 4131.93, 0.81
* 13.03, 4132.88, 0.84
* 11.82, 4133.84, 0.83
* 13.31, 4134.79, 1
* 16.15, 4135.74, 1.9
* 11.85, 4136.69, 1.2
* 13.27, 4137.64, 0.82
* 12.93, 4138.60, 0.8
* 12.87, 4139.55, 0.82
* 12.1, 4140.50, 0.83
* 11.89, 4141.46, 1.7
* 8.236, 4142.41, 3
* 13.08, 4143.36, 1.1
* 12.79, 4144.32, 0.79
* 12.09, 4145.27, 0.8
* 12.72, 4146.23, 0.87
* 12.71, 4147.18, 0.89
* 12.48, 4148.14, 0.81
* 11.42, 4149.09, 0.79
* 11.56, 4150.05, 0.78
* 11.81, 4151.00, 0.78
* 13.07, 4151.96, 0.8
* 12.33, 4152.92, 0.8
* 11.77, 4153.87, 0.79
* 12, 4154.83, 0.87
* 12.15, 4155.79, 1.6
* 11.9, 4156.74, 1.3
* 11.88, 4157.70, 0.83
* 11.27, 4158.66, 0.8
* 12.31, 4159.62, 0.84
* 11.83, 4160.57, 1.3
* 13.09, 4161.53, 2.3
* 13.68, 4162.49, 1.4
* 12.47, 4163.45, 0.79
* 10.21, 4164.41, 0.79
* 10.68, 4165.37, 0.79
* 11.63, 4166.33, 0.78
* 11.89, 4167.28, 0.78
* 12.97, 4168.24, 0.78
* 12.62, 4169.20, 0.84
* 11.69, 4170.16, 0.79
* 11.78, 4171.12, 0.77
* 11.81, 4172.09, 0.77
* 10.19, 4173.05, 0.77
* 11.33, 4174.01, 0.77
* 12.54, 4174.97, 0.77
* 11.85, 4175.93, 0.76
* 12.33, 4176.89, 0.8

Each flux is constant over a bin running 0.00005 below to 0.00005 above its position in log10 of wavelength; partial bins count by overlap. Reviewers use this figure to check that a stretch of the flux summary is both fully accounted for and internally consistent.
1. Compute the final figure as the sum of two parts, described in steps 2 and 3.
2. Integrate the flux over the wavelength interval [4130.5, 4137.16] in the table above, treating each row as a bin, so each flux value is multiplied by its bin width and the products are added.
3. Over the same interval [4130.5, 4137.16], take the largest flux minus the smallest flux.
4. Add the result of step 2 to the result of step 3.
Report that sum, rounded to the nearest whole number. 92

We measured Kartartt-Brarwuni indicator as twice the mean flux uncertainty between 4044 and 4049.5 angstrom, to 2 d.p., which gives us 1.71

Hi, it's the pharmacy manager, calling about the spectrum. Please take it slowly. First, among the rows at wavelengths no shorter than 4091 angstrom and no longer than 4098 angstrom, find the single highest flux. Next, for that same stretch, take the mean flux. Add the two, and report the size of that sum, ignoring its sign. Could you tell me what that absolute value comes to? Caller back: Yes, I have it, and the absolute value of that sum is 29.9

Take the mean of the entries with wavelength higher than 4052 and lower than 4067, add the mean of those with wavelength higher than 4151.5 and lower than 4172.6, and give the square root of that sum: 4.97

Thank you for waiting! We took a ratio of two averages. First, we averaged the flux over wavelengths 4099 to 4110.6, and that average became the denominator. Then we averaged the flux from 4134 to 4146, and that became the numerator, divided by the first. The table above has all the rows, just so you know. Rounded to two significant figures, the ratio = 0.87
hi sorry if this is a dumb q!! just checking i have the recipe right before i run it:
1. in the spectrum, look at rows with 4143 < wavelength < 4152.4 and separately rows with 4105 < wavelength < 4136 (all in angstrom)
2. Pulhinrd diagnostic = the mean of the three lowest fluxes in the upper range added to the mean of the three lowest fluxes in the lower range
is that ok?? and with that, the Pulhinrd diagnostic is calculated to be 23.5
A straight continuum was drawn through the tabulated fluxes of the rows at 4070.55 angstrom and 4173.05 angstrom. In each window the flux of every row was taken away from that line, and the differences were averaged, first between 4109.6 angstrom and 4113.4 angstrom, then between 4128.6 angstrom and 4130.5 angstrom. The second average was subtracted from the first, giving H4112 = -1.8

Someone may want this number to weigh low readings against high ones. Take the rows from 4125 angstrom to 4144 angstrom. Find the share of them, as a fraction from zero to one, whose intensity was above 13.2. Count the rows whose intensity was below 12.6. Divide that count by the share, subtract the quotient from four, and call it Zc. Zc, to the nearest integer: -13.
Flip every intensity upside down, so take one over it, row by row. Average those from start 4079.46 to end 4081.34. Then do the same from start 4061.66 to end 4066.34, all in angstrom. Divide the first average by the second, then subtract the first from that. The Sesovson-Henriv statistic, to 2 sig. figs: 0.96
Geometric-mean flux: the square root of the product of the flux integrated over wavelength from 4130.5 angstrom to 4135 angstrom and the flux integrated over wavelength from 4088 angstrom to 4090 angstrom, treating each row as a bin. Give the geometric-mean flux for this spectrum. 41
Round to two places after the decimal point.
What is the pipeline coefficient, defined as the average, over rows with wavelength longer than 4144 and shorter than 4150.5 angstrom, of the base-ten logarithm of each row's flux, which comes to 1.09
